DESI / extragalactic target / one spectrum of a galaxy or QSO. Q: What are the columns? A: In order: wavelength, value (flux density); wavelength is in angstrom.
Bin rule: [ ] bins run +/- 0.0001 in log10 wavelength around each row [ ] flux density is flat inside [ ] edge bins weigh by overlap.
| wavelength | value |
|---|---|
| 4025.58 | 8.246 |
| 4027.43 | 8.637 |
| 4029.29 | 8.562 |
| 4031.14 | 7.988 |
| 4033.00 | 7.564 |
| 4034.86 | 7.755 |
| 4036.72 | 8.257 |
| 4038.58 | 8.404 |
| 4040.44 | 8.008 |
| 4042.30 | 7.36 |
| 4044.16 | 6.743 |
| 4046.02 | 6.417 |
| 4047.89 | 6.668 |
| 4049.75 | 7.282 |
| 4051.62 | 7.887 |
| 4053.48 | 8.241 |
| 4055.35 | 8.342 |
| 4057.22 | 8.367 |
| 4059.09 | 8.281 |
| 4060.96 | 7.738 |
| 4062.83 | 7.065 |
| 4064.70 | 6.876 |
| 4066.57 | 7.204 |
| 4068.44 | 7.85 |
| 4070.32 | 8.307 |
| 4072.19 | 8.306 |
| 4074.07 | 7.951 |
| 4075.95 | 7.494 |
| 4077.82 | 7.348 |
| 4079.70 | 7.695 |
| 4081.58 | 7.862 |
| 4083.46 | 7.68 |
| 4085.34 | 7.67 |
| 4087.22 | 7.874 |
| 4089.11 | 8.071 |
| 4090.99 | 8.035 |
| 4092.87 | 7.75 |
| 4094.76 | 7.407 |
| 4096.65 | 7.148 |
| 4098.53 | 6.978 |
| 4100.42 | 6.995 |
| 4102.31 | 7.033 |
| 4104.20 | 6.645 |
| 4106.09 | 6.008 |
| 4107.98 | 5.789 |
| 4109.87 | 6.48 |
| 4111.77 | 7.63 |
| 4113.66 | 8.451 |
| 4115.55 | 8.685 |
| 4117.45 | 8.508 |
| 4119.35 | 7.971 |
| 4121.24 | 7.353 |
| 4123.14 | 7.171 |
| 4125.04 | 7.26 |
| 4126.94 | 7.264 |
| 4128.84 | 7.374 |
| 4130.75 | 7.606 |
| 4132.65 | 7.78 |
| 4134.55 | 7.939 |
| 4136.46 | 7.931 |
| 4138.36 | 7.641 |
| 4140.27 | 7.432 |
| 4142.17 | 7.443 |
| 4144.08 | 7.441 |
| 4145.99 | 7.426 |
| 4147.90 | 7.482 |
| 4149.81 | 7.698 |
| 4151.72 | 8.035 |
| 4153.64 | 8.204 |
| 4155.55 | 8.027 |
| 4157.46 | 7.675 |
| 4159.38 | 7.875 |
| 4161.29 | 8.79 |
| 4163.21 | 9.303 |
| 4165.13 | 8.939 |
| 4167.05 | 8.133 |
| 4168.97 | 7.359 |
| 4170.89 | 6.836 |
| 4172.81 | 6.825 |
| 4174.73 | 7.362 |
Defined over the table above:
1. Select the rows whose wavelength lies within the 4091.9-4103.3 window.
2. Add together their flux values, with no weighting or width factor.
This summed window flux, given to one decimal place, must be 43.3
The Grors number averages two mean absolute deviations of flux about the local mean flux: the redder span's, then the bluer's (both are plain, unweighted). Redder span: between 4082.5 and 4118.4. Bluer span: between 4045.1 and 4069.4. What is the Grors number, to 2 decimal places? 0.62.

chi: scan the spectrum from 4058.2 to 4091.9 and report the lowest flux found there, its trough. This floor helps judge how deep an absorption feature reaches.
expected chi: 6.876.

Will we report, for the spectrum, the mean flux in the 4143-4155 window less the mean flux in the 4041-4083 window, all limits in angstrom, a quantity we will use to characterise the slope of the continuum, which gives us 0.11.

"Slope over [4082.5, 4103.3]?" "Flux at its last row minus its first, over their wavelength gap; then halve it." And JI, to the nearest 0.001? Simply -0.017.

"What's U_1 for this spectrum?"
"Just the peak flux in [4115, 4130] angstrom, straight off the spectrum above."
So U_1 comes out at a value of 8.685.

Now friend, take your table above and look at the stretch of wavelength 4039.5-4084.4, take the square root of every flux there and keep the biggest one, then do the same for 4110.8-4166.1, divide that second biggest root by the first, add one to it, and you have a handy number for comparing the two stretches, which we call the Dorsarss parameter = 2.05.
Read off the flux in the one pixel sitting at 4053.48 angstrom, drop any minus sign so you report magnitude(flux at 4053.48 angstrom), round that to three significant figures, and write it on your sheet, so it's 8.24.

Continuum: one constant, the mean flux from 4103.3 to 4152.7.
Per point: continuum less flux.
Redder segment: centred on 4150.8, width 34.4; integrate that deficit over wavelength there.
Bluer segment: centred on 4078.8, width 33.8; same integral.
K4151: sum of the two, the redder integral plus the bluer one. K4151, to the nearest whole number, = -24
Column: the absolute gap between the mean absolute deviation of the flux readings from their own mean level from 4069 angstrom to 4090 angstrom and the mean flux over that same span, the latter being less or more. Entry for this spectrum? 7.60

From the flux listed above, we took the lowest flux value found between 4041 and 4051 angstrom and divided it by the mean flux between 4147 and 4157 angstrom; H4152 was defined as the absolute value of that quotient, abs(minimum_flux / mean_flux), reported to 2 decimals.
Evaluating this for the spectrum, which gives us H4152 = 0.81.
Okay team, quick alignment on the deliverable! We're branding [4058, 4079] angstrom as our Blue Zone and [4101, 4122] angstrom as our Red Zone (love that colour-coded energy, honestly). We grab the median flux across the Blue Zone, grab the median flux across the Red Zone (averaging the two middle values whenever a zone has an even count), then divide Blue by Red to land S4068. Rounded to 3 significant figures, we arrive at 1.05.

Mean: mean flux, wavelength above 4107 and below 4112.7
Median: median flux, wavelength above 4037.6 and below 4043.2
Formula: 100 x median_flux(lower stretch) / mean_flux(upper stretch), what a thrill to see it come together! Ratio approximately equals 121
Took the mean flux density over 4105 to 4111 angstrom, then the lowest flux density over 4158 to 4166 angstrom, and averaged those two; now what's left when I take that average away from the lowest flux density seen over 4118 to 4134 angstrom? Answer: 0.2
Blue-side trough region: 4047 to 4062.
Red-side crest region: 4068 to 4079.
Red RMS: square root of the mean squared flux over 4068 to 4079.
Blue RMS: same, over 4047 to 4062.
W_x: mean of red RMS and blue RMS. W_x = 7.88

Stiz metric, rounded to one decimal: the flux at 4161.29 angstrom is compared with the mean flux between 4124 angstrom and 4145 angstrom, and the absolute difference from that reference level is 1.2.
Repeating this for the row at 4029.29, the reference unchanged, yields 1.0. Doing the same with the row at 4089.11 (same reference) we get 0.5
